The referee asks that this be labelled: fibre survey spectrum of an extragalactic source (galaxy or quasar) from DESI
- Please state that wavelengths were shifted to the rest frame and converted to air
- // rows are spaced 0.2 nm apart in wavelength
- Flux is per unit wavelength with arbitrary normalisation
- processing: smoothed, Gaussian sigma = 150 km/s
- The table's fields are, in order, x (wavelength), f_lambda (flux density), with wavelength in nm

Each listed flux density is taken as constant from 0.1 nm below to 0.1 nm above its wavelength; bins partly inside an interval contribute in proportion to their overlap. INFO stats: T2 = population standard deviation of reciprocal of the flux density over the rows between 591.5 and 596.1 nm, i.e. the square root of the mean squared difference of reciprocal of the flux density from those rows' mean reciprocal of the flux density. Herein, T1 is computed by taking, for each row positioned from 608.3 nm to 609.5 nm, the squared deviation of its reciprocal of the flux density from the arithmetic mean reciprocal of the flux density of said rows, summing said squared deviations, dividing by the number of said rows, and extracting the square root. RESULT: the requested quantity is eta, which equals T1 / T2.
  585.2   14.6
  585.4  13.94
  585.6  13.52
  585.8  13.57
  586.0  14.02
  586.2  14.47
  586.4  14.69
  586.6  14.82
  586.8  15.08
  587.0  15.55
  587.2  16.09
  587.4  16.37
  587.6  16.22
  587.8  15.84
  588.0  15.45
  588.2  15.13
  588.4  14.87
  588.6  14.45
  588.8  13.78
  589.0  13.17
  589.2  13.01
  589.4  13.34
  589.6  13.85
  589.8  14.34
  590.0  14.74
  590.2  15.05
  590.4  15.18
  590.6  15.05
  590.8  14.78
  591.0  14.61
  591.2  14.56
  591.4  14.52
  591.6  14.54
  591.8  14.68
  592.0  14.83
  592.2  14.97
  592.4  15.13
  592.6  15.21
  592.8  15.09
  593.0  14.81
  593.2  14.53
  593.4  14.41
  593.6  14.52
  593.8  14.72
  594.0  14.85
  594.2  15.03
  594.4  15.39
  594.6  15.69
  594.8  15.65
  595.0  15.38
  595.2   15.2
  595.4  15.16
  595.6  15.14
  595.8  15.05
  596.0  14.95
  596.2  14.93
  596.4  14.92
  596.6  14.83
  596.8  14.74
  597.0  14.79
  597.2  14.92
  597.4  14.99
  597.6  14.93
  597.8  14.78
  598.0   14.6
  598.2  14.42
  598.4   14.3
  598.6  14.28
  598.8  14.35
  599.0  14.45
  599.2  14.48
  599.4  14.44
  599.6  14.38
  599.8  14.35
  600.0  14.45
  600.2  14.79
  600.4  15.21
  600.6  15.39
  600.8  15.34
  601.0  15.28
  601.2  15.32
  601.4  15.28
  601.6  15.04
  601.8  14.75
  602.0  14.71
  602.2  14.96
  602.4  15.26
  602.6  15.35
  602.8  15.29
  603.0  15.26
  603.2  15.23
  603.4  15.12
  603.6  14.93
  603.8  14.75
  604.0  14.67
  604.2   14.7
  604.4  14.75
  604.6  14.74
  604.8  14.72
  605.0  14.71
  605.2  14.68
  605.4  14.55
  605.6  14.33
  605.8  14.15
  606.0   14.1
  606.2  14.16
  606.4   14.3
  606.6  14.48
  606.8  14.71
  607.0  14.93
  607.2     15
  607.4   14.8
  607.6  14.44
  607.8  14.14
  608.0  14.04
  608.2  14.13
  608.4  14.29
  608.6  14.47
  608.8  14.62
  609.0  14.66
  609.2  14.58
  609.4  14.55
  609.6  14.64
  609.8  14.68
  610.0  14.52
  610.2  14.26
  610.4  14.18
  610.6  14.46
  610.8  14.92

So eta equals 0.4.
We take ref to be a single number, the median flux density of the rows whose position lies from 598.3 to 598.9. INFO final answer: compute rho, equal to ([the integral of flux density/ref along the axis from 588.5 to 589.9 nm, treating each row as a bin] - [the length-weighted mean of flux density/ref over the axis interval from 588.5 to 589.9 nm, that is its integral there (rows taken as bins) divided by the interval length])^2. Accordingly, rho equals 0.147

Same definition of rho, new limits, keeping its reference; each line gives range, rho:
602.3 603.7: 0.181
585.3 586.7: 0.157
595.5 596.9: 0.175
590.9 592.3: 0.168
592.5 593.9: 0.170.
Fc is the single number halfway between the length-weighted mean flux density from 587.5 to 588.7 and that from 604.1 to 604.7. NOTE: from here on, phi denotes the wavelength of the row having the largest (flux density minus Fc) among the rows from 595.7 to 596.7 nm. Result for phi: 595.8 nm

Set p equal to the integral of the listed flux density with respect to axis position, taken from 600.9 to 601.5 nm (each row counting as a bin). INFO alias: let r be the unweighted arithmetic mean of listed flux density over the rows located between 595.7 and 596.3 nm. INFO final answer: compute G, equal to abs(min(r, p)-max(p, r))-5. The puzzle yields 0.8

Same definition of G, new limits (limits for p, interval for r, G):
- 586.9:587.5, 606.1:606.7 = -0.3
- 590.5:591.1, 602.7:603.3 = 1.4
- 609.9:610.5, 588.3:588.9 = 0.8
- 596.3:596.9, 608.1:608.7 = 0.4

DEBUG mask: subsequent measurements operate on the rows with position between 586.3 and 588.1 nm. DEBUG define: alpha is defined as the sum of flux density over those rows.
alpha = 140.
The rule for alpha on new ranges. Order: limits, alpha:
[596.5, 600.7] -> 308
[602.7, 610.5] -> 569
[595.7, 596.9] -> 89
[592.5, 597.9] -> 405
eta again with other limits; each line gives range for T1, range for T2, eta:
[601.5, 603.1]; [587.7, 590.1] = 0.2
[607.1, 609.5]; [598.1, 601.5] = 0.7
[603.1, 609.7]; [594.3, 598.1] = 1.1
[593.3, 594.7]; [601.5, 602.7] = 1.8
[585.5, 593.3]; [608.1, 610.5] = 4.0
